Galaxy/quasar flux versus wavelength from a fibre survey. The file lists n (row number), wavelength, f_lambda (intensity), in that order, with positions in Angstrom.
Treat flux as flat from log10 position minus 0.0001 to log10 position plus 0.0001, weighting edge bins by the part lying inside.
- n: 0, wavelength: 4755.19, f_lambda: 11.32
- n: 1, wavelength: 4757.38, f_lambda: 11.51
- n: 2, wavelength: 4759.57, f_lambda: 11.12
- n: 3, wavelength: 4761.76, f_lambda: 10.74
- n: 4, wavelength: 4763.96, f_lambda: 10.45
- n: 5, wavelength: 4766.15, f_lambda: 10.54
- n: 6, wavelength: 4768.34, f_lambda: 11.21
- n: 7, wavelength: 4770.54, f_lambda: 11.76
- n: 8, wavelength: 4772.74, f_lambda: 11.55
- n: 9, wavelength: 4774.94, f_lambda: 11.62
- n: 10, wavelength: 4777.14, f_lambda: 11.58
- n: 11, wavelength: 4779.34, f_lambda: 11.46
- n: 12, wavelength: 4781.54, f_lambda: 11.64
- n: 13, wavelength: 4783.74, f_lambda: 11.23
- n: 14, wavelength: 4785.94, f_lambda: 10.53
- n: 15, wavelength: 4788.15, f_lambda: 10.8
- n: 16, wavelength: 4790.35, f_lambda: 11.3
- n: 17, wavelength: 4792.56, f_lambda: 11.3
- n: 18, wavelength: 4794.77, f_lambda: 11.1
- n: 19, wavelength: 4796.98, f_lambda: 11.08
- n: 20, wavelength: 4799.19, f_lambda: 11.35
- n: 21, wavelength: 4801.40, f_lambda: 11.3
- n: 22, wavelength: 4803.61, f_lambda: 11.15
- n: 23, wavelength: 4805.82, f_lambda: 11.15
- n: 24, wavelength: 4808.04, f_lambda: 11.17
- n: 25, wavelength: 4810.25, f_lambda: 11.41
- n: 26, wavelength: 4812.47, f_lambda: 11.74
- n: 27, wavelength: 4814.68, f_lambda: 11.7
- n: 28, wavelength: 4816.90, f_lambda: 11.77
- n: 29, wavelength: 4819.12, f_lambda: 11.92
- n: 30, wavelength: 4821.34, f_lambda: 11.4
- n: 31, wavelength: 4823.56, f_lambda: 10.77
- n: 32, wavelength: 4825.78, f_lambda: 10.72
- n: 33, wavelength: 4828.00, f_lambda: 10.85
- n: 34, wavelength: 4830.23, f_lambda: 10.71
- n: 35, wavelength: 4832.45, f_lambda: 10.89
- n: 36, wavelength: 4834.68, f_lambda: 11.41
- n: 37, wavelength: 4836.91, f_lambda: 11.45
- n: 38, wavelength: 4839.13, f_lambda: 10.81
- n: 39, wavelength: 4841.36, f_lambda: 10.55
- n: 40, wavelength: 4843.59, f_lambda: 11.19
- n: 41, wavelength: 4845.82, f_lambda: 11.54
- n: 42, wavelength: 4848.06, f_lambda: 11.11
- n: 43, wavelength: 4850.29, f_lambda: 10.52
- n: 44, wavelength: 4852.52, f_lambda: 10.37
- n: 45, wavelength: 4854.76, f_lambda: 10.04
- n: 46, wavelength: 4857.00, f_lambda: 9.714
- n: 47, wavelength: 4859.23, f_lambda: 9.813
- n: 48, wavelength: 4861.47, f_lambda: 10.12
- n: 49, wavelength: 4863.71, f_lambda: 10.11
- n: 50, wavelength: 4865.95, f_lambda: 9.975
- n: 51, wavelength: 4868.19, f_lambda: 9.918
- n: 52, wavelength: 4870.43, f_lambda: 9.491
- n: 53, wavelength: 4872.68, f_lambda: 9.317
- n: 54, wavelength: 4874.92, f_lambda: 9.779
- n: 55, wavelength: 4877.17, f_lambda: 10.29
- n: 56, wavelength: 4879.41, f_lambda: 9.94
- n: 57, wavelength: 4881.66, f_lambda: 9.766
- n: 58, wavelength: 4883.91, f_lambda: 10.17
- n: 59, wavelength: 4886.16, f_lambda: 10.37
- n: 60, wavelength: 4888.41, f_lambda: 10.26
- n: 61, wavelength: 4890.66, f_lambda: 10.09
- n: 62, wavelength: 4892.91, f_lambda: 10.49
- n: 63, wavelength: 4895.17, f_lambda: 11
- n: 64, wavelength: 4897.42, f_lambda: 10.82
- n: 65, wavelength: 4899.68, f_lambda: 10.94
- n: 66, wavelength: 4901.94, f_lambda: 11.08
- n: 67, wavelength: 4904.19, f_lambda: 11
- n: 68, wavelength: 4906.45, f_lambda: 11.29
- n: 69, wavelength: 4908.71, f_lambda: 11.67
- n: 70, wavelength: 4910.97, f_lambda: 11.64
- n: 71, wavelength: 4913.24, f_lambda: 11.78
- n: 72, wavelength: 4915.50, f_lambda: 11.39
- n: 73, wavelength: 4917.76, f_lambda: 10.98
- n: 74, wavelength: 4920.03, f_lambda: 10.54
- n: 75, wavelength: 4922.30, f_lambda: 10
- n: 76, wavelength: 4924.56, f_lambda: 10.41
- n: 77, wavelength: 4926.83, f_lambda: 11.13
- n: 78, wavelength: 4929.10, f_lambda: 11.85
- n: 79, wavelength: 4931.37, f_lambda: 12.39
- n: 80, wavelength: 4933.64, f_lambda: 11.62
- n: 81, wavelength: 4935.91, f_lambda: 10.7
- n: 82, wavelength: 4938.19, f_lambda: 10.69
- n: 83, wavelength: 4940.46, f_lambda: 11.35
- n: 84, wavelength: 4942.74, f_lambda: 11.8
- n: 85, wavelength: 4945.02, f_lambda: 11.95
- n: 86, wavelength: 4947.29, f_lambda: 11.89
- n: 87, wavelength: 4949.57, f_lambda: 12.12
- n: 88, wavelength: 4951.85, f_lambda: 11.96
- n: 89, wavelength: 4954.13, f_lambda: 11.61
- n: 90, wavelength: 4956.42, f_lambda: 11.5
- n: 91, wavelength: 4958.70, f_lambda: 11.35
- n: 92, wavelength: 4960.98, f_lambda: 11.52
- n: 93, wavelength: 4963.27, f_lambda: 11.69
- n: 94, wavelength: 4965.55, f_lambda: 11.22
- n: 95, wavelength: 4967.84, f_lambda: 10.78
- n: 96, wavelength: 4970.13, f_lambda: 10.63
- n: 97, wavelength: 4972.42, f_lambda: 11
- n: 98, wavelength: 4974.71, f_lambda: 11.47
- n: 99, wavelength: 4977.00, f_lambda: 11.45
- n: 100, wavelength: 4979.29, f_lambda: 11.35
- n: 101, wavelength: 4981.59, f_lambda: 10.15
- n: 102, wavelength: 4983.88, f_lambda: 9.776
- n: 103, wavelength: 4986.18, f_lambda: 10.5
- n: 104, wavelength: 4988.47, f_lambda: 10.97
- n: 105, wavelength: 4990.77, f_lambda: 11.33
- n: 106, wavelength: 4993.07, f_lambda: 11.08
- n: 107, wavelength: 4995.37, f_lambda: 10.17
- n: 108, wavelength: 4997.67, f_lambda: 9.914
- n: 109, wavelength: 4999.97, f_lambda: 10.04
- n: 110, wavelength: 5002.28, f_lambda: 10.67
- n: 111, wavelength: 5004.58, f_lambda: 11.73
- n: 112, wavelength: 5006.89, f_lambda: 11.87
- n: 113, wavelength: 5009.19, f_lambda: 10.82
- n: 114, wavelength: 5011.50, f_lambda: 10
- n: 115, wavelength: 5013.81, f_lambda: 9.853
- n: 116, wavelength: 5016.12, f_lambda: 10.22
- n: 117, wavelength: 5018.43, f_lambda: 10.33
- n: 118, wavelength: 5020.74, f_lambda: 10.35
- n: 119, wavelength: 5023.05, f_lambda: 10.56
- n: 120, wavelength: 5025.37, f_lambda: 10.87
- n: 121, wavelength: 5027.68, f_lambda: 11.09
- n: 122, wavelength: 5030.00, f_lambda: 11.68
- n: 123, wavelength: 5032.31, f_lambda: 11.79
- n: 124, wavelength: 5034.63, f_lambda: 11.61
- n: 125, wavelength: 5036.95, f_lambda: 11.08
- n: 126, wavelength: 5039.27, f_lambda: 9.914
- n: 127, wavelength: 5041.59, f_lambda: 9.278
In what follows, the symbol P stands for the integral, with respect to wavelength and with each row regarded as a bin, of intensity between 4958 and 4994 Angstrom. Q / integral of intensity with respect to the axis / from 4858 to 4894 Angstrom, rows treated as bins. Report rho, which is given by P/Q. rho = 1.10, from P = 396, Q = 360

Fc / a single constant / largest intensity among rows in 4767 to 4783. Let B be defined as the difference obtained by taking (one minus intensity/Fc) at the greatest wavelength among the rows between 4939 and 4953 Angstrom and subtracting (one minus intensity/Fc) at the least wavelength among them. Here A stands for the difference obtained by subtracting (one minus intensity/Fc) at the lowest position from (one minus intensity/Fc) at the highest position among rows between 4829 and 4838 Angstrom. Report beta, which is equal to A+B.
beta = -0.11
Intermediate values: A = -0.06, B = -0.052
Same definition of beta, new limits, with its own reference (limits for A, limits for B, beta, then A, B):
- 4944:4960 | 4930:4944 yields 0.10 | 0.05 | 0.050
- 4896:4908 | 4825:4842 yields -0.03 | -0.04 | 0.014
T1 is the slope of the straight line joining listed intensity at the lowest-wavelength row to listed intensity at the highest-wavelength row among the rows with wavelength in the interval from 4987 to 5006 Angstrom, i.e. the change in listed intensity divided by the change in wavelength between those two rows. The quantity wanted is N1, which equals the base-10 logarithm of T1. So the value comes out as -1.3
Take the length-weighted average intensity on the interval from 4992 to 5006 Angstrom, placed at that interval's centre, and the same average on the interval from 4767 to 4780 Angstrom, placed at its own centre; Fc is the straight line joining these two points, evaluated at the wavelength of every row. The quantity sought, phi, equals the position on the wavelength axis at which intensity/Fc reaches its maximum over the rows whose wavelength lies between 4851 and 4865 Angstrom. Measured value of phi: 4852.52 Angstrom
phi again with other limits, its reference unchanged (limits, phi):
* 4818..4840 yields 4819.12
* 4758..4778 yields 4770.54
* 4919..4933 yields 4931.37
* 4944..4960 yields 4949.57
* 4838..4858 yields 4845.82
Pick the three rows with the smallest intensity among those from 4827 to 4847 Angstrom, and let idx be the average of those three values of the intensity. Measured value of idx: 10.7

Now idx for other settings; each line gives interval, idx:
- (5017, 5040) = 10.2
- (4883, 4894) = 10.2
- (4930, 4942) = 10.9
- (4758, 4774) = 10.6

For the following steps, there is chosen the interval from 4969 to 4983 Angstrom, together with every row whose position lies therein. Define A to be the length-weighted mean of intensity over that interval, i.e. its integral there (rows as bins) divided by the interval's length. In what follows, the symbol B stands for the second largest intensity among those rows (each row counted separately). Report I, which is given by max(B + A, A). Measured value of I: 22.4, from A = 11.0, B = 11.45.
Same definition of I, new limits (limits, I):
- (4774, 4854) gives 22.9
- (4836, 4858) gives 22.2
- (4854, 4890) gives 20.2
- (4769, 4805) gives 22.9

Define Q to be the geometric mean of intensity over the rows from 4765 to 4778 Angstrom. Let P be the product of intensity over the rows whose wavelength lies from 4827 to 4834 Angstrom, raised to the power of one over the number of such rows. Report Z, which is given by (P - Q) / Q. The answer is -0.049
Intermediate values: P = 10.8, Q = 11.4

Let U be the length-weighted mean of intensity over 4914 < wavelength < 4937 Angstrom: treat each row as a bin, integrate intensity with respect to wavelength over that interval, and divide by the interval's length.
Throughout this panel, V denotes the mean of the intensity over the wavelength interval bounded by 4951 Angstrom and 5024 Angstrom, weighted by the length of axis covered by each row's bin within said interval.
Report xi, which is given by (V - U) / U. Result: -0.02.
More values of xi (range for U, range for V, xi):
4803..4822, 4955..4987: -0.04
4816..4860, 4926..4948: 0.06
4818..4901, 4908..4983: 0.08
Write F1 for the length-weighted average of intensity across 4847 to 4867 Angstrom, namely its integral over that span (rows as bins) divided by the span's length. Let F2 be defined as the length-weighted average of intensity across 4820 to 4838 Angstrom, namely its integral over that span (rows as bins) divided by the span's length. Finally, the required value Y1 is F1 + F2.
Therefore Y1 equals 21.2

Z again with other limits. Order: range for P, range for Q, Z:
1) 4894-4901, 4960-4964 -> -0.059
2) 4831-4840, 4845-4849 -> -0.016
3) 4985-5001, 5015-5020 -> 0.028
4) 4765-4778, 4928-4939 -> -0.005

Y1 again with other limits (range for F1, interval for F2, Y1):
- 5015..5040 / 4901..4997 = 22.1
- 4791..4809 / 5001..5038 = 22.1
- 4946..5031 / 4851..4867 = 21.0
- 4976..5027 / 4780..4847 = 21.8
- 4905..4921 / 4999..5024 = 21.9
